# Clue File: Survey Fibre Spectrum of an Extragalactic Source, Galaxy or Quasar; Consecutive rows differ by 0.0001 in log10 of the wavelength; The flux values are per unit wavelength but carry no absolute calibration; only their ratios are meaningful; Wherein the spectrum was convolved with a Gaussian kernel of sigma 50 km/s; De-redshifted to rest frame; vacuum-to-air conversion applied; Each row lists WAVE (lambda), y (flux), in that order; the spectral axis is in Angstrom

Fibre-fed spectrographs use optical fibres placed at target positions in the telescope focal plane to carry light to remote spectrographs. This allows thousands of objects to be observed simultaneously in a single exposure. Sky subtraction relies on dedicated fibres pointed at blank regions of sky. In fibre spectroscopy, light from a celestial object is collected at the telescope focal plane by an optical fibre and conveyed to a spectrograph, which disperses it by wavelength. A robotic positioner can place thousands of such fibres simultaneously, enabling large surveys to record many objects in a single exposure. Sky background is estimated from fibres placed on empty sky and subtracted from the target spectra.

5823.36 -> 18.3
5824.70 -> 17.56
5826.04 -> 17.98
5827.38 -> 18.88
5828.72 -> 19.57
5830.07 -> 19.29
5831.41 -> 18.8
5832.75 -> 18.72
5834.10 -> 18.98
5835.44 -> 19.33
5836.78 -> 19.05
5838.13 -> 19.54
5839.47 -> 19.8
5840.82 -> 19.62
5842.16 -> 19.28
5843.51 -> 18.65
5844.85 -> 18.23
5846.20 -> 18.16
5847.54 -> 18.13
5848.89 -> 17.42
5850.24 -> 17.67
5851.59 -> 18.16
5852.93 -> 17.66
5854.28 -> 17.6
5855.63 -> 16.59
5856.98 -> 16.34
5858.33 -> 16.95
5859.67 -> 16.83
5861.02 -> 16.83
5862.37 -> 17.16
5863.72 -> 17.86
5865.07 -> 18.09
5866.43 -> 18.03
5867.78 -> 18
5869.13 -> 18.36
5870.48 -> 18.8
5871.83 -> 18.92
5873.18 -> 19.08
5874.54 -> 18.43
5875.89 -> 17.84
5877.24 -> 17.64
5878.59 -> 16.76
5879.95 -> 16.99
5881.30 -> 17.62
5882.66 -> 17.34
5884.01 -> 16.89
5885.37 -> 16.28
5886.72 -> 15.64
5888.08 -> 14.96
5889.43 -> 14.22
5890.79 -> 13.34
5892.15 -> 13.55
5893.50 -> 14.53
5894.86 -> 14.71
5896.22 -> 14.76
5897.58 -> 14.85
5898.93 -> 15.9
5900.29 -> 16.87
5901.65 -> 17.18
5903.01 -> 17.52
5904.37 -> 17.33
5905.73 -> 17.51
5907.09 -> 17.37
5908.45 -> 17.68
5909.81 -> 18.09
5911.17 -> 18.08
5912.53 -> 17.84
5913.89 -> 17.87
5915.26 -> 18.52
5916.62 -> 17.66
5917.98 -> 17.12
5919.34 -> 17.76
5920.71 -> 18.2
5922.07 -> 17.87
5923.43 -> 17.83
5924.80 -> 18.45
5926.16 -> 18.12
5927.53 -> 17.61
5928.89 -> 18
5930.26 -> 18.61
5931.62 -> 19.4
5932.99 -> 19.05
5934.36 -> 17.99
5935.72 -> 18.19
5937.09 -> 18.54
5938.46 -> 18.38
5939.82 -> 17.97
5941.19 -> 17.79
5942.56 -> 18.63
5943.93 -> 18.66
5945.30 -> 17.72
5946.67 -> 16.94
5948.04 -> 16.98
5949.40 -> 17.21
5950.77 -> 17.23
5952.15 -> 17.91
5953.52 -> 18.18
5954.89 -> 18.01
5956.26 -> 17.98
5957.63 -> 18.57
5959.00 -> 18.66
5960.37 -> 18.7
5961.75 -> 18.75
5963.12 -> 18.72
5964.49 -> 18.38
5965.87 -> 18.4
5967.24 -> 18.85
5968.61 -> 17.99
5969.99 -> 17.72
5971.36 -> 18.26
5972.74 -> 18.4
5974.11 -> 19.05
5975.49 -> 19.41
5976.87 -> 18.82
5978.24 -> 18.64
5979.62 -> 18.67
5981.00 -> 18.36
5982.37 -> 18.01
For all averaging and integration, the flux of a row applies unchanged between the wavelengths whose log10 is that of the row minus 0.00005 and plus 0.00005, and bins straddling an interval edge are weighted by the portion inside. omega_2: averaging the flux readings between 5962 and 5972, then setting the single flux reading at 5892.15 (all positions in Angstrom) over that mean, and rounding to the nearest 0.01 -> 0.74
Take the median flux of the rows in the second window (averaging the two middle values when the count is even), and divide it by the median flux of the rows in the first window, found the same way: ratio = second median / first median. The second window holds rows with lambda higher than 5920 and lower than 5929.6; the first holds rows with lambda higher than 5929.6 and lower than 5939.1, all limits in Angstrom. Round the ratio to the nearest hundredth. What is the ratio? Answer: 0.97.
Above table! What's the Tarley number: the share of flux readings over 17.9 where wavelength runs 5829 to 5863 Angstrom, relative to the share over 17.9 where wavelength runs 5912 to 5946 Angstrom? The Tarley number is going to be 1.0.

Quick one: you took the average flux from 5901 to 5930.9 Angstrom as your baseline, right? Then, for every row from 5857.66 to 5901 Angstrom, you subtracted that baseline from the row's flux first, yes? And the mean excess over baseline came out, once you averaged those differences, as -1.1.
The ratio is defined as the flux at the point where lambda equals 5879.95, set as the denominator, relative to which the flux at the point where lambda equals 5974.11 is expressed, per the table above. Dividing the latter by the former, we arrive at 1.12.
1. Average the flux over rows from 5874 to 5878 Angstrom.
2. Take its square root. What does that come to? 4.24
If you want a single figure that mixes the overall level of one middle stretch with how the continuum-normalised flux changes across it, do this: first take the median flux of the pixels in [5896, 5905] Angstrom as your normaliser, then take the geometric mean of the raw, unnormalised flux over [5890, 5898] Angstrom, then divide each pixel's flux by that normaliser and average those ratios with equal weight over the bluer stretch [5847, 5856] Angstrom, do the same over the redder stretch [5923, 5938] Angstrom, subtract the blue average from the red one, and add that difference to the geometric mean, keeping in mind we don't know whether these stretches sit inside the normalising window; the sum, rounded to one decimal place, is 14.3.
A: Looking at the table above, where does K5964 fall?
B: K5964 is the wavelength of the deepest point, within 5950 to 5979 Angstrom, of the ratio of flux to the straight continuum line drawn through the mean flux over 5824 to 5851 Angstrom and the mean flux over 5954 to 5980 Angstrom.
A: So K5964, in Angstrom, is 5950.77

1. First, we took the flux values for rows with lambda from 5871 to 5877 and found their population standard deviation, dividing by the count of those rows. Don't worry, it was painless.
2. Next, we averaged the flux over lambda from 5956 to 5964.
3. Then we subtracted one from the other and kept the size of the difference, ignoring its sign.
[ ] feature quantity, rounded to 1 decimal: 18.1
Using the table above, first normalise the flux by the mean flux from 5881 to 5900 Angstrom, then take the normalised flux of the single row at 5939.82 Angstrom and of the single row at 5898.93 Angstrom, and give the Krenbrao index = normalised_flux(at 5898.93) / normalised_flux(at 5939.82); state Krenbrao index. 0.88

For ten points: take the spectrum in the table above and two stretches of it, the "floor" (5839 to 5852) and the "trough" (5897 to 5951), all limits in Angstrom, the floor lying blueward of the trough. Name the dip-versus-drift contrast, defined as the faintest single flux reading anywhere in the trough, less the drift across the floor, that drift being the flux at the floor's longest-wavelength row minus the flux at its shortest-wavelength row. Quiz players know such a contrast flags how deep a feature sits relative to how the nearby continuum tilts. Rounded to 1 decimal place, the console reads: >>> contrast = 16.5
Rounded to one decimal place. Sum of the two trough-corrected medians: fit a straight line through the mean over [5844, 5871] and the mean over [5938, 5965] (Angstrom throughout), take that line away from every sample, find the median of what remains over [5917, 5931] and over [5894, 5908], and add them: -0.8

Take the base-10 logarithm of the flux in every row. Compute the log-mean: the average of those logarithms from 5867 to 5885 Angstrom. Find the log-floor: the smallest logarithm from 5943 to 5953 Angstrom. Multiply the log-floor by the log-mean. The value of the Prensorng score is 1.54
